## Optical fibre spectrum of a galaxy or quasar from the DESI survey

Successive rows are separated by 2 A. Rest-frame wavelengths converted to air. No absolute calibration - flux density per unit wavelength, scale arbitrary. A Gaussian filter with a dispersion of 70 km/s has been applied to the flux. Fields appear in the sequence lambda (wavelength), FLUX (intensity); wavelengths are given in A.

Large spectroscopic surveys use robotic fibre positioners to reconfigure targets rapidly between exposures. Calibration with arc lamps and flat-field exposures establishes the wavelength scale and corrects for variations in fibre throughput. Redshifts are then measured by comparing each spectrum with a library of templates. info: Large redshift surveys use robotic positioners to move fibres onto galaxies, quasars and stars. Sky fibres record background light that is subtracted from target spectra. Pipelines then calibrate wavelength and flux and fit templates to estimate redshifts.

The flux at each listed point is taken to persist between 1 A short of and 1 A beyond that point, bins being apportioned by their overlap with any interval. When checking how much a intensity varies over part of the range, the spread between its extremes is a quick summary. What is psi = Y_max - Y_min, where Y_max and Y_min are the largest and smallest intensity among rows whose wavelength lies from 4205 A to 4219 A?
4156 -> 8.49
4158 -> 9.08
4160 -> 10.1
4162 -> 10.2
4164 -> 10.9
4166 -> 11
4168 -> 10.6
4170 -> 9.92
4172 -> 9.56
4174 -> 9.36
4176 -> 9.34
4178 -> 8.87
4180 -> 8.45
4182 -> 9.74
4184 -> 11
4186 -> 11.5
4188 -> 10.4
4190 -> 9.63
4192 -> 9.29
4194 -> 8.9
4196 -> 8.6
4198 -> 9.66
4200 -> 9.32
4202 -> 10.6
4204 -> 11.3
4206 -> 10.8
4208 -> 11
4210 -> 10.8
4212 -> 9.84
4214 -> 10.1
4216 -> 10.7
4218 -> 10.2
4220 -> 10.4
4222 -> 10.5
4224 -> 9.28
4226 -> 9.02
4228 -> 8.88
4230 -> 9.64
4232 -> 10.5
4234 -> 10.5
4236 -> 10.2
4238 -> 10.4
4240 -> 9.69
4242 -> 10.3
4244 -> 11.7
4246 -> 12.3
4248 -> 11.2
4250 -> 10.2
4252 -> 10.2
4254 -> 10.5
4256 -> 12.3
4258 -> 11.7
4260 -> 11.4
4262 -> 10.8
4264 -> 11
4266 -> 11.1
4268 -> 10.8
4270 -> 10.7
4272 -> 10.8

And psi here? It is 1.2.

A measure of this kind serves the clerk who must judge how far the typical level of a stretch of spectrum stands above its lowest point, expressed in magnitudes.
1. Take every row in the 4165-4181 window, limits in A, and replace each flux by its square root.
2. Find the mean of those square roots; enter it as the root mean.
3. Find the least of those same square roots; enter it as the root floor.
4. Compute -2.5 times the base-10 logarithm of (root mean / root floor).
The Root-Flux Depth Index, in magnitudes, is -0.070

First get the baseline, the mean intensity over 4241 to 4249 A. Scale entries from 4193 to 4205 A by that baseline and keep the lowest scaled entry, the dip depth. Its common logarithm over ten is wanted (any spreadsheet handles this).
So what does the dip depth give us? -0.012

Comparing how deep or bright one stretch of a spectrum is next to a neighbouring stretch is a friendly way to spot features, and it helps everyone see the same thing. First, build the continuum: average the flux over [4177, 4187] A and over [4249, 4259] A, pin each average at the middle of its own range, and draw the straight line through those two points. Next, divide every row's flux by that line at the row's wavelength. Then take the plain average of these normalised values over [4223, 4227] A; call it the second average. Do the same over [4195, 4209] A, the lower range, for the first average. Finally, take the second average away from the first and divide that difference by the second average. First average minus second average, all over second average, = 0.15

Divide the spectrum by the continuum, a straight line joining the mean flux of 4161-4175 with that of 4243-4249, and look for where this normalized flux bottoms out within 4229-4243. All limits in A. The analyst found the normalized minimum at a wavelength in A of 4240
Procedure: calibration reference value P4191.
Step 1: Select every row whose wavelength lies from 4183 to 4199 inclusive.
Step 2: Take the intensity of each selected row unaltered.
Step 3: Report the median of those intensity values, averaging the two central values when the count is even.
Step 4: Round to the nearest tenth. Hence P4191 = 9.6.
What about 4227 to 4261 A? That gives 10.5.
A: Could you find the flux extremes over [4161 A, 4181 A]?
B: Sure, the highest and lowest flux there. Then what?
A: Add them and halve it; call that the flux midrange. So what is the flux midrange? 9.7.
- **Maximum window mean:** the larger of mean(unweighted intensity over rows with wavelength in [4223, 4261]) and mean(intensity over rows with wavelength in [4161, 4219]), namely 10.5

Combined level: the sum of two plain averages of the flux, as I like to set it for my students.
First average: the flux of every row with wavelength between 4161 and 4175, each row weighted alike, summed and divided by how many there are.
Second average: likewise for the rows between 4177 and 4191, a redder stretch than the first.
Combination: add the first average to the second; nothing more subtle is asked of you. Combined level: 20.2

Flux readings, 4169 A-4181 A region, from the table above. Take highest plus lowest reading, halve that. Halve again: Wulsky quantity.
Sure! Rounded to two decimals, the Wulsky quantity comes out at 4.59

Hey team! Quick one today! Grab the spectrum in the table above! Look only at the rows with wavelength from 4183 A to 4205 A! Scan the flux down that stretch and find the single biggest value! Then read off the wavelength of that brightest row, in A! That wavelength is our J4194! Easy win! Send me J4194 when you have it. 4186 A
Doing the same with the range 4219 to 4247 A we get 4246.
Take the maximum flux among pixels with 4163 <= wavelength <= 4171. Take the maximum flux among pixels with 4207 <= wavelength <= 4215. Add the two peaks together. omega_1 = 22.0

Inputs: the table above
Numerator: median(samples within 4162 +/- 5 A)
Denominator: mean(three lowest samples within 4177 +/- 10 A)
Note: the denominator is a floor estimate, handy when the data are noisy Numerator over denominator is 1.15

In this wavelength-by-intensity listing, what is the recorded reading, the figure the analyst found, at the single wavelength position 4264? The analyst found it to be 11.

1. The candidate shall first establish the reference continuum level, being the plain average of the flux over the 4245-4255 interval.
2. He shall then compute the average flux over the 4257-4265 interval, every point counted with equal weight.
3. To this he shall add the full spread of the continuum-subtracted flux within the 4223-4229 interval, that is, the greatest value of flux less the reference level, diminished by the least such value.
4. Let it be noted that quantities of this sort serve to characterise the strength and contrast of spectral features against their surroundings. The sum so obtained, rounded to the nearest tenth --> 11.6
